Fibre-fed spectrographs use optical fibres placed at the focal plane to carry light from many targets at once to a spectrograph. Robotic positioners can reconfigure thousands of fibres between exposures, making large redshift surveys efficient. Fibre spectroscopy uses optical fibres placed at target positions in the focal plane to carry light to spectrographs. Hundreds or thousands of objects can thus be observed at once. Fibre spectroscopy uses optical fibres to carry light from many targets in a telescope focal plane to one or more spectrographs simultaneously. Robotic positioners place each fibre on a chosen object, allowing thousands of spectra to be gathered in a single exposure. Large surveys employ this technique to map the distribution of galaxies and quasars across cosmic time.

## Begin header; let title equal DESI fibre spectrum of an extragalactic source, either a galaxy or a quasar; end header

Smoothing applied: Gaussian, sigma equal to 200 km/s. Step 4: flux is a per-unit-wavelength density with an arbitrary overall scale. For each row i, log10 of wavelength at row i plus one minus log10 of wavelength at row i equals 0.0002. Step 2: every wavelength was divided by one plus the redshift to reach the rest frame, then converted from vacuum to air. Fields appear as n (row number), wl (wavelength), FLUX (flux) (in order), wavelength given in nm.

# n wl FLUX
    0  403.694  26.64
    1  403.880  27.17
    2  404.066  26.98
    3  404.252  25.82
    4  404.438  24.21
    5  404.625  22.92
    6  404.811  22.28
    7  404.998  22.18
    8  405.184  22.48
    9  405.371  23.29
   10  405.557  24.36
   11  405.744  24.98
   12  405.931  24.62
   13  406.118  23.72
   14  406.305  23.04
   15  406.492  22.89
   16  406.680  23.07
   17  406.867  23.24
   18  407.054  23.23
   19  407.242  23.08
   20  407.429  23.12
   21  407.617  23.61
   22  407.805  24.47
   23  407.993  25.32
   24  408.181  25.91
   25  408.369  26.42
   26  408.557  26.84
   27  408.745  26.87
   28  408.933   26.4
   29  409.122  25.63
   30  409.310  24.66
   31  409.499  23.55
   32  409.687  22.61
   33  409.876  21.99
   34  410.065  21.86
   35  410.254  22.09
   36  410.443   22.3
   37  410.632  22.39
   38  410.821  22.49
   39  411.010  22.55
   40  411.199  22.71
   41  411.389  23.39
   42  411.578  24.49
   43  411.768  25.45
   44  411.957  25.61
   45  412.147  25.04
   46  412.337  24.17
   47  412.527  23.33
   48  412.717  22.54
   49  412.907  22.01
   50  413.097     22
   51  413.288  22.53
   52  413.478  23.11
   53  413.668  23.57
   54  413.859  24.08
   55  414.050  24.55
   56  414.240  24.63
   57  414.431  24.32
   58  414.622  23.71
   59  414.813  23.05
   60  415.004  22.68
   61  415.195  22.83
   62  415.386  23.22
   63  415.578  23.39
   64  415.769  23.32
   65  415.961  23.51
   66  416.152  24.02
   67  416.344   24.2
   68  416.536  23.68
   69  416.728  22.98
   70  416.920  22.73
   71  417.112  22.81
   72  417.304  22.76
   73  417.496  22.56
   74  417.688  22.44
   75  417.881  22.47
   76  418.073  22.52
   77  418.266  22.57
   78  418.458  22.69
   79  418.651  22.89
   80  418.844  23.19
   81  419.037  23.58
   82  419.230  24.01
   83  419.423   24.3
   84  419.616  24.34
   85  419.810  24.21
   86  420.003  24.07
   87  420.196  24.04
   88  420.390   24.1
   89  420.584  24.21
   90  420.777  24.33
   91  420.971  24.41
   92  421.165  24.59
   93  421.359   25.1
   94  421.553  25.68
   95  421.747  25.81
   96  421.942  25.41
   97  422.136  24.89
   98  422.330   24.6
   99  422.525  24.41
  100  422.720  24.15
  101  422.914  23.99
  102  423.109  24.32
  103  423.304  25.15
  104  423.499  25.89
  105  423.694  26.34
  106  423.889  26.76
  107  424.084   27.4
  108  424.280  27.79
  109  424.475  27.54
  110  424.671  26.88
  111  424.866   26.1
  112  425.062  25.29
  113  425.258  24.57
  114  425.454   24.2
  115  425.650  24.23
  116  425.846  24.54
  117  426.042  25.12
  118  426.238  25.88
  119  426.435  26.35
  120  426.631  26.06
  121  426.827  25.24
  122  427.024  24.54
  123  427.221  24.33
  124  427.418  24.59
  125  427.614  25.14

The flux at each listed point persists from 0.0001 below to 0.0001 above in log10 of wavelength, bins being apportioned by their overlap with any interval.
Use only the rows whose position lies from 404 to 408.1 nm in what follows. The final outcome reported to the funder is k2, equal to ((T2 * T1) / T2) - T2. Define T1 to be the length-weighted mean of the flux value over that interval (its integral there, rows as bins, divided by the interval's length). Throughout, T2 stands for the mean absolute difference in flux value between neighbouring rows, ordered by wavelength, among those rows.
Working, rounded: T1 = 23.8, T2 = 0.59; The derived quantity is 23.2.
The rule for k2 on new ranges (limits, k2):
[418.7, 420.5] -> 23.8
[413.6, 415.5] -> 23.3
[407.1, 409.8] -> 24.2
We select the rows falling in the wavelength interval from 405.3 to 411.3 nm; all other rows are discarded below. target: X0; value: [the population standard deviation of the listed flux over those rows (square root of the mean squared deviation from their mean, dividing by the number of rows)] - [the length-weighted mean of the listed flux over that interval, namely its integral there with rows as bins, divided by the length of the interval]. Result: -22.4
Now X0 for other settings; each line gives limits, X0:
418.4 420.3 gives -23.2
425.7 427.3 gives -24.5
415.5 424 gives -23.0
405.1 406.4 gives -23.0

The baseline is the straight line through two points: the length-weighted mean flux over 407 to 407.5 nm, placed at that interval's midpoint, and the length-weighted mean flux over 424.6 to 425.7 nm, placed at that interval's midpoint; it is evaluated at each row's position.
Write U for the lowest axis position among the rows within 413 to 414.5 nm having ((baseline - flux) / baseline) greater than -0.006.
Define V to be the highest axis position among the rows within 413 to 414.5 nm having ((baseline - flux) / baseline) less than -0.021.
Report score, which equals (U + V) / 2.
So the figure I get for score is 413.67 nm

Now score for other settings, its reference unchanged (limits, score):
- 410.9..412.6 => 411.58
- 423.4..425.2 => 424.96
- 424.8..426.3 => 425.65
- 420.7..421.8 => 421.26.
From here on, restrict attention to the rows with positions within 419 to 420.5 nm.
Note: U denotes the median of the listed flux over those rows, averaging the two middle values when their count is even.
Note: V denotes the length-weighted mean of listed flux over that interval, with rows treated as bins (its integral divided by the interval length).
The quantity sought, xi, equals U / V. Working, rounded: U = 24.1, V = 24.1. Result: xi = 1.00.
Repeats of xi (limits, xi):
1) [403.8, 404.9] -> 1.01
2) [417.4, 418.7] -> 1.00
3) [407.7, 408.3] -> 1.00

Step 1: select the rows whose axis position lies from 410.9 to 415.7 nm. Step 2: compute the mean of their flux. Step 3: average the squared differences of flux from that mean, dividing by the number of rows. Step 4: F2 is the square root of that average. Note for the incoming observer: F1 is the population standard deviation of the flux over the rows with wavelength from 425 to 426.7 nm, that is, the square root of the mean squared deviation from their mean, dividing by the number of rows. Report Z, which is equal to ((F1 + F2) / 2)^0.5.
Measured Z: 0.94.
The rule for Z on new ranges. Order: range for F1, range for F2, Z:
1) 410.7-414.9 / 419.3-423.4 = 0.89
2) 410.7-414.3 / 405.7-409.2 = 1.12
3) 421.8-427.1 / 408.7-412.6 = 1.15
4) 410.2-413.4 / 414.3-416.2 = 0.92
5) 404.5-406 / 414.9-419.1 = 0.88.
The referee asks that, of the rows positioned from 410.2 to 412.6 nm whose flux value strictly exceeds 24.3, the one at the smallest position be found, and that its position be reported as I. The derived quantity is 411.578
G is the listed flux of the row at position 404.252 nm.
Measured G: 25.82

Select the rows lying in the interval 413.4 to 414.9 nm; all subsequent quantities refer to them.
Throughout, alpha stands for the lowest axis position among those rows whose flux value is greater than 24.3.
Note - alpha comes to 414.050 nm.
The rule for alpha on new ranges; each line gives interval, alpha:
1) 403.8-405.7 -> 403.880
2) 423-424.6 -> 423.109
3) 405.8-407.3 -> 405.931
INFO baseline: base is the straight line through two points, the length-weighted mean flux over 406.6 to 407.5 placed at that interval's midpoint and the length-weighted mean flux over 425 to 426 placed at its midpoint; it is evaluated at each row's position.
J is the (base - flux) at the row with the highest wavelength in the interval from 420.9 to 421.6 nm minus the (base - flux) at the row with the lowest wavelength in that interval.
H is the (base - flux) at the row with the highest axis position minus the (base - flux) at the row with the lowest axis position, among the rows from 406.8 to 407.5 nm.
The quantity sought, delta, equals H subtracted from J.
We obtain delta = -1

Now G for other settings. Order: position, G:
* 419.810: 24.21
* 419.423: 24.3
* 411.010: 22.55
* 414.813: 23.05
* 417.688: 22.44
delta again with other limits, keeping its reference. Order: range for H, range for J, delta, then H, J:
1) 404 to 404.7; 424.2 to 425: -2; 4.1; 1.7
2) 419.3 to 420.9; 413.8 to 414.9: 1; 0.1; 1.1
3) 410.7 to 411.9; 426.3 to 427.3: 5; -2.9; 2.1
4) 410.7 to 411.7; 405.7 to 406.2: 3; -1.9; 1.3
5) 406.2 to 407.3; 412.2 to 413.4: 2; 0.0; 1.7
